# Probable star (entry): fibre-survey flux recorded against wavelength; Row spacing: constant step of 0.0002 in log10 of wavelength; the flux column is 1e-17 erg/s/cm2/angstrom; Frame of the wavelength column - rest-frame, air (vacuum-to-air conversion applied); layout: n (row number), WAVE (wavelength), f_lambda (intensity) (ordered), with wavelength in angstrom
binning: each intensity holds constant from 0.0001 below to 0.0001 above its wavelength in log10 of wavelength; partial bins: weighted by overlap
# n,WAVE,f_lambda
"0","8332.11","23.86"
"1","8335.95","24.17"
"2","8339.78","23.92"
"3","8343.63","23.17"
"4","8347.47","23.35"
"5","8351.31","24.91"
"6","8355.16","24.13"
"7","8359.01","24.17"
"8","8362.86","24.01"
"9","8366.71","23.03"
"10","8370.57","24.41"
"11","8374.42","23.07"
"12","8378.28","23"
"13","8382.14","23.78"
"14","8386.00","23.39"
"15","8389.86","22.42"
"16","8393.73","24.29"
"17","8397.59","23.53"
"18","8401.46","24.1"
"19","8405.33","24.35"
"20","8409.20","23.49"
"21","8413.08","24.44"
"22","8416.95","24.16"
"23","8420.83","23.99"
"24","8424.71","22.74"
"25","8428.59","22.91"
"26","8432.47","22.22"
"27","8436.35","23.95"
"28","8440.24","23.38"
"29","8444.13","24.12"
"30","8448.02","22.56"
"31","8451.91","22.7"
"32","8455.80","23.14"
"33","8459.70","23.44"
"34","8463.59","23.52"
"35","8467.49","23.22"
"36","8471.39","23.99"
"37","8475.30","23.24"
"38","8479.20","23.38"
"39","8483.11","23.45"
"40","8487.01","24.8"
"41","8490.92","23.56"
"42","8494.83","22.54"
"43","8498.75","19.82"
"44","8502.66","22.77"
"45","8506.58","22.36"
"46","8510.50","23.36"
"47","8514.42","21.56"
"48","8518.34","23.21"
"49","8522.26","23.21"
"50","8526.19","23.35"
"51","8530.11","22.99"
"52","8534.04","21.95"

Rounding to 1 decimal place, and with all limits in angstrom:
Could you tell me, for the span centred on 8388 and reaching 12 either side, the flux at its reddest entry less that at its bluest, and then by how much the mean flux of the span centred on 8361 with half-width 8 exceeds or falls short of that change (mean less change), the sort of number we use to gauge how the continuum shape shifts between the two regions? 23.3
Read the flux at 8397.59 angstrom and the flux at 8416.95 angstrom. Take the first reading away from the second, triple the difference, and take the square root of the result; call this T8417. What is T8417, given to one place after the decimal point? 1.4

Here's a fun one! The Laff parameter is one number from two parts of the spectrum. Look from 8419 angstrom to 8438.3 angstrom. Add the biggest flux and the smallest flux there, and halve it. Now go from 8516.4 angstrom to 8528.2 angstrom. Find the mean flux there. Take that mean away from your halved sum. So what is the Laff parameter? -0.2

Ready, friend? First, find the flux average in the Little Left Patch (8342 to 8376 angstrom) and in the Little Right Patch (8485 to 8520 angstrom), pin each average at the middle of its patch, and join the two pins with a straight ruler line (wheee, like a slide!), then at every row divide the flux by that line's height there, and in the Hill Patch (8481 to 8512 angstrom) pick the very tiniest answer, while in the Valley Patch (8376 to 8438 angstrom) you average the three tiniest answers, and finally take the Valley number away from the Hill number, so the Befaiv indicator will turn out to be -0.09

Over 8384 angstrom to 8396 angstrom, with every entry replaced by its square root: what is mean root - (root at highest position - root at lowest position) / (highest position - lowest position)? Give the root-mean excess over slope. 4.82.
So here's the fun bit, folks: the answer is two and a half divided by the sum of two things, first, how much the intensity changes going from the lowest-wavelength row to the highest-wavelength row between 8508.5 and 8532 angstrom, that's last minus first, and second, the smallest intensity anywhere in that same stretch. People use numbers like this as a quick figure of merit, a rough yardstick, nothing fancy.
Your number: 0.118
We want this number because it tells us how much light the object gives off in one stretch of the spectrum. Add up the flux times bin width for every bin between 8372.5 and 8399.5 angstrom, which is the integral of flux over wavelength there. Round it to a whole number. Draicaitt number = 631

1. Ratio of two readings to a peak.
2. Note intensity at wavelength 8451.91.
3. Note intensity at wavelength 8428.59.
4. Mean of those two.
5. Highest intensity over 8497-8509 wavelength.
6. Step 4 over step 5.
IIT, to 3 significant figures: 1.00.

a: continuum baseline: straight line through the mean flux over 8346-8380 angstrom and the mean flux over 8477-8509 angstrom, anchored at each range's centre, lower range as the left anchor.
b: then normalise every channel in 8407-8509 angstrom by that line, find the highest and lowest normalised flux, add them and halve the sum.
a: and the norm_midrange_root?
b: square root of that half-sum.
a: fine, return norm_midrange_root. 0.99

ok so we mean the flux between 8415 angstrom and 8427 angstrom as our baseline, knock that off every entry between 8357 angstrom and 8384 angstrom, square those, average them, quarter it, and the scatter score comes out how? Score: 0.08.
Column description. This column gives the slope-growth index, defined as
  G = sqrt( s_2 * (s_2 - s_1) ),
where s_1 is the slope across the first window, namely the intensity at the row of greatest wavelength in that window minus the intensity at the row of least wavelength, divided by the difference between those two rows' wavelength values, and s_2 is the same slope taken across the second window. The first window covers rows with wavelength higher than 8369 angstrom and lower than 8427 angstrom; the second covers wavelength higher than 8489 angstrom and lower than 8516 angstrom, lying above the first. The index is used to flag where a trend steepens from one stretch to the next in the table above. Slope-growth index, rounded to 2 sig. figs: 0.068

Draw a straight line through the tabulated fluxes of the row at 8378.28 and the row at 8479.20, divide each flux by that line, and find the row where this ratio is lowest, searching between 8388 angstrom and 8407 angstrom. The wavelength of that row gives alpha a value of 8389.86 angstrom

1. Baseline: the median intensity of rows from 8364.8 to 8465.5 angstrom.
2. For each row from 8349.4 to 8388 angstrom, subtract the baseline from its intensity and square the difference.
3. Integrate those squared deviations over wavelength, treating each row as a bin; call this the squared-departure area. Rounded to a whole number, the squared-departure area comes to 19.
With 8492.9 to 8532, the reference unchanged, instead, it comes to 78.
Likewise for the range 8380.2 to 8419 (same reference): 17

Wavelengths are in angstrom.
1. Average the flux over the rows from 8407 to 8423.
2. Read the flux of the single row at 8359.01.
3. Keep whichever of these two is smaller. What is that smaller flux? 24.0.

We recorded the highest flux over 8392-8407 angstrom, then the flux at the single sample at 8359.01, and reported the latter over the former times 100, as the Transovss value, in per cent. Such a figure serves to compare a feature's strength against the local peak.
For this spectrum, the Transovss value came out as 99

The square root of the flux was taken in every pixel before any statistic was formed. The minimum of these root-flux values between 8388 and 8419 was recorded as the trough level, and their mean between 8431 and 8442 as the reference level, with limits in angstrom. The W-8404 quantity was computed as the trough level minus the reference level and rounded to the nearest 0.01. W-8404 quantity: -0.08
